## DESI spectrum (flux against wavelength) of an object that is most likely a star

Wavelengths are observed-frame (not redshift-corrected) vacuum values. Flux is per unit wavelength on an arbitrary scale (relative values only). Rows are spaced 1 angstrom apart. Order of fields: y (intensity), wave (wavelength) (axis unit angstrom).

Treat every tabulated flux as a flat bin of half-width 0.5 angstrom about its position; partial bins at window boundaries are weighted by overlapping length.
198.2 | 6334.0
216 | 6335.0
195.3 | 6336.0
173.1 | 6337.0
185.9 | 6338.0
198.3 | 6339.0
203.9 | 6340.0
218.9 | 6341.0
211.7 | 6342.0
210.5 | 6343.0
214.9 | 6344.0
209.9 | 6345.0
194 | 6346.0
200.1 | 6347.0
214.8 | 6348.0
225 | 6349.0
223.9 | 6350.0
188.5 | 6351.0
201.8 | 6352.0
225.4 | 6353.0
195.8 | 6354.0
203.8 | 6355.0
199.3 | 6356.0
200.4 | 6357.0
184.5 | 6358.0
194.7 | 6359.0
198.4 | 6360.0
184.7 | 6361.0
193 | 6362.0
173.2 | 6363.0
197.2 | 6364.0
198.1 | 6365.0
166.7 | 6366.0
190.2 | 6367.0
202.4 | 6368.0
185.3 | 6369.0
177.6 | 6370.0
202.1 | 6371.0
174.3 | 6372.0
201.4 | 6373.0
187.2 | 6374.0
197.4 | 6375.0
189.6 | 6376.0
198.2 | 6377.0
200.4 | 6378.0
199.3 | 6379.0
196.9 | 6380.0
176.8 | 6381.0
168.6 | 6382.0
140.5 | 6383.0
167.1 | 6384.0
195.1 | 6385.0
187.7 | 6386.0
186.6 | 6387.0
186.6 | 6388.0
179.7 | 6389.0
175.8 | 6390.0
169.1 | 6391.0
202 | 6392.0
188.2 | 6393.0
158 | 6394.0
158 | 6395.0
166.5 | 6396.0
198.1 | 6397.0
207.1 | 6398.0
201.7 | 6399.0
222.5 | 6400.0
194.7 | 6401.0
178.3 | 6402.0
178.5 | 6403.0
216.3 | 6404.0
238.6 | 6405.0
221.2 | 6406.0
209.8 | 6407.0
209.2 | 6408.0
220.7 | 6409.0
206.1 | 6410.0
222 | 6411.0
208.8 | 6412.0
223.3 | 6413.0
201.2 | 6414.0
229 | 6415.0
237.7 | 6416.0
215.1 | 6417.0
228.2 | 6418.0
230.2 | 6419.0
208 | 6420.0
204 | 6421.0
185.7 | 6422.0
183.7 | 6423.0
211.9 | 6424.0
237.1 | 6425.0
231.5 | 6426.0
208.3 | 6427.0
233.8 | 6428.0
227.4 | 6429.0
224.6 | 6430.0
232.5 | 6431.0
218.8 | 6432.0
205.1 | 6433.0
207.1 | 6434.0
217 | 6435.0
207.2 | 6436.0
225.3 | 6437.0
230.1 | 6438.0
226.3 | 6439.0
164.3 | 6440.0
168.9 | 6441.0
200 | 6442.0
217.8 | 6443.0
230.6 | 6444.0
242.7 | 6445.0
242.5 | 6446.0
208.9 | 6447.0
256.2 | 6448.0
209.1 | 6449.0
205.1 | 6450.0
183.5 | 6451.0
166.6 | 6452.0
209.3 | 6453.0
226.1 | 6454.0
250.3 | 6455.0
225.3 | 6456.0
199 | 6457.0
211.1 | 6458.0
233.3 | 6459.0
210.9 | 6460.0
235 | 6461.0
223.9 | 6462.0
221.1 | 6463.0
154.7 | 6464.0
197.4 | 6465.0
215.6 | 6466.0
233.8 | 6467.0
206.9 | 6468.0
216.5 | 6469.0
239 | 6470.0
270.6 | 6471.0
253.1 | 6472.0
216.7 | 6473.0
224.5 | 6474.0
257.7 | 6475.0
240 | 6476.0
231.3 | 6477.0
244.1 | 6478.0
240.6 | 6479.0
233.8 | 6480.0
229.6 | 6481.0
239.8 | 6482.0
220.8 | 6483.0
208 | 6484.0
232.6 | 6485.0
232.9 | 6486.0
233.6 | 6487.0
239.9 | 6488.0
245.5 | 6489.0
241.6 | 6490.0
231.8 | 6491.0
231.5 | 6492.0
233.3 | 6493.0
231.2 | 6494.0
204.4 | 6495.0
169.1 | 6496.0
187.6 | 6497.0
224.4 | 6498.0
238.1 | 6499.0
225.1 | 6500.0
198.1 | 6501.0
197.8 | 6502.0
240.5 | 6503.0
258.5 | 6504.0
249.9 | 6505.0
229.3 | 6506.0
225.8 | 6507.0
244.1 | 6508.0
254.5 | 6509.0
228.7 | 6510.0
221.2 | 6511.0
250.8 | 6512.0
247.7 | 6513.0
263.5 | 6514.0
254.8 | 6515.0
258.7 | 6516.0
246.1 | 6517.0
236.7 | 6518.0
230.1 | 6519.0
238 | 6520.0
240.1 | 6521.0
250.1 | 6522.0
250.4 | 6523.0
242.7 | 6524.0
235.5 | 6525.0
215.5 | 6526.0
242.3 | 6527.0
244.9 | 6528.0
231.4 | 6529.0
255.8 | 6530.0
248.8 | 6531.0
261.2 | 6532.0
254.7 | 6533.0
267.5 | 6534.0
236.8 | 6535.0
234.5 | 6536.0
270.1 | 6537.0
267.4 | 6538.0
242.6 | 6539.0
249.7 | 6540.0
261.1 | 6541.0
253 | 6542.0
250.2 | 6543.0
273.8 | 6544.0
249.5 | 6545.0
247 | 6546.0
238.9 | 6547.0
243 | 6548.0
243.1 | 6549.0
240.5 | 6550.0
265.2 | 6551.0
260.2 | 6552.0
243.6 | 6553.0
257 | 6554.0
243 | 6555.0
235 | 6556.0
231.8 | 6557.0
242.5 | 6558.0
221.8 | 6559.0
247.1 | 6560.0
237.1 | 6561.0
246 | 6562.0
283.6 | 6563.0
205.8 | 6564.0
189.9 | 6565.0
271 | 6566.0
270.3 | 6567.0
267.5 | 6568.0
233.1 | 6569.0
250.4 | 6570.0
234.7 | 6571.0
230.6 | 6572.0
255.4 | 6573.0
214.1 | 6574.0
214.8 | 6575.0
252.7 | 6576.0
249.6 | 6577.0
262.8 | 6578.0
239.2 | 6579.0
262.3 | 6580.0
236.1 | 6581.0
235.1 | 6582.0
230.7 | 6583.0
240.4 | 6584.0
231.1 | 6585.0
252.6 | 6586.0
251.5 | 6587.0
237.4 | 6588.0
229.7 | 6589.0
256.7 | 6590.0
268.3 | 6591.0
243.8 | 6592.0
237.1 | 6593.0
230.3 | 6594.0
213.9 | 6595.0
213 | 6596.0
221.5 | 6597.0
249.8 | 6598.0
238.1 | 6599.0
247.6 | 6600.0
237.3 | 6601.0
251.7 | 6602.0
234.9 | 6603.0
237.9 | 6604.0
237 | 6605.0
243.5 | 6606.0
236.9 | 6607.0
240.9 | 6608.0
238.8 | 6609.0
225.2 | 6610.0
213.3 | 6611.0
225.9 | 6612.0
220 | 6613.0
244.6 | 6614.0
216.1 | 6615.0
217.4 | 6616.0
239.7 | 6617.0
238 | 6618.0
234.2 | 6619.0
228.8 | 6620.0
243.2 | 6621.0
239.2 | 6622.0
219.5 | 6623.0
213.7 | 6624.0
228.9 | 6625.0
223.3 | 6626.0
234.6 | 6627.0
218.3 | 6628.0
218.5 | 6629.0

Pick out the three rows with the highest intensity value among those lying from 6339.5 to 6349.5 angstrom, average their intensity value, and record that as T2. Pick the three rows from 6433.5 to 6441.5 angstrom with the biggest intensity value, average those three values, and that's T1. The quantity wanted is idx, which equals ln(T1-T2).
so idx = 2.03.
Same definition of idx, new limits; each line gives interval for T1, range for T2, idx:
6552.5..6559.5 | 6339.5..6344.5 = 3.49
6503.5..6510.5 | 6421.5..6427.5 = 3.31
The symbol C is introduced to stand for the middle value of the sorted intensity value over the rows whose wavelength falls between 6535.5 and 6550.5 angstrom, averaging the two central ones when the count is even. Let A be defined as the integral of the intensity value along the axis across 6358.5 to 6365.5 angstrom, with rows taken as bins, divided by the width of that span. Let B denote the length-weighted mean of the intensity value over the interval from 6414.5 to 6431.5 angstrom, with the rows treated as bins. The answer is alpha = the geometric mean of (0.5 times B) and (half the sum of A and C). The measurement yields 155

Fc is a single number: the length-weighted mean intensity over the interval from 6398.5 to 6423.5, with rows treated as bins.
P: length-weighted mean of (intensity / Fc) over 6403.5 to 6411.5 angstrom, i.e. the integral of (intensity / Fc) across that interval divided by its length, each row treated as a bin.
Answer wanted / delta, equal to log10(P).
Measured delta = 0.014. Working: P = 1.03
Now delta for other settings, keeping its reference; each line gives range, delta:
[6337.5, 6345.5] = -0.009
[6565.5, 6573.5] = 0.077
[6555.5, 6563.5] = 0.062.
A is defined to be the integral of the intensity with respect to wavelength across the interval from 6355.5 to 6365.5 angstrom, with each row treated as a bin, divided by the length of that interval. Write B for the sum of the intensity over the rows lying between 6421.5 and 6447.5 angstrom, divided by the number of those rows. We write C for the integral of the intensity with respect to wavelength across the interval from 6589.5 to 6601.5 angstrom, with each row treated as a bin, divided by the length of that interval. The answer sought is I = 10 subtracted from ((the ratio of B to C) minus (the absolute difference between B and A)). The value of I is -32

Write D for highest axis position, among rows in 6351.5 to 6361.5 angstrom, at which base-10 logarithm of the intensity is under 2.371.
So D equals 6361.0 angstrom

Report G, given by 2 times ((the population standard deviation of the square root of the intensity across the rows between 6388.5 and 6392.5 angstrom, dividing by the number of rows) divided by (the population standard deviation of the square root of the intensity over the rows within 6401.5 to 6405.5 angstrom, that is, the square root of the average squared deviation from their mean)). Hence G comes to 1.0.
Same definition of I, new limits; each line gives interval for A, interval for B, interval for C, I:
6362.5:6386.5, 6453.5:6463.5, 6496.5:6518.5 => -46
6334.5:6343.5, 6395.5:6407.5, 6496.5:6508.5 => -10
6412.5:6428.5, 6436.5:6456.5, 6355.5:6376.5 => -11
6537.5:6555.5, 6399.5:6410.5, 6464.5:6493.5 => -52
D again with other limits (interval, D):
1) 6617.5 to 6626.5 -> 6626.0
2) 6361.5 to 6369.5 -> 6369.0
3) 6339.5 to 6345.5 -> 6345.0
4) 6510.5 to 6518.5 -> 6511.0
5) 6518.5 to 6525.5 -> 6519.0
